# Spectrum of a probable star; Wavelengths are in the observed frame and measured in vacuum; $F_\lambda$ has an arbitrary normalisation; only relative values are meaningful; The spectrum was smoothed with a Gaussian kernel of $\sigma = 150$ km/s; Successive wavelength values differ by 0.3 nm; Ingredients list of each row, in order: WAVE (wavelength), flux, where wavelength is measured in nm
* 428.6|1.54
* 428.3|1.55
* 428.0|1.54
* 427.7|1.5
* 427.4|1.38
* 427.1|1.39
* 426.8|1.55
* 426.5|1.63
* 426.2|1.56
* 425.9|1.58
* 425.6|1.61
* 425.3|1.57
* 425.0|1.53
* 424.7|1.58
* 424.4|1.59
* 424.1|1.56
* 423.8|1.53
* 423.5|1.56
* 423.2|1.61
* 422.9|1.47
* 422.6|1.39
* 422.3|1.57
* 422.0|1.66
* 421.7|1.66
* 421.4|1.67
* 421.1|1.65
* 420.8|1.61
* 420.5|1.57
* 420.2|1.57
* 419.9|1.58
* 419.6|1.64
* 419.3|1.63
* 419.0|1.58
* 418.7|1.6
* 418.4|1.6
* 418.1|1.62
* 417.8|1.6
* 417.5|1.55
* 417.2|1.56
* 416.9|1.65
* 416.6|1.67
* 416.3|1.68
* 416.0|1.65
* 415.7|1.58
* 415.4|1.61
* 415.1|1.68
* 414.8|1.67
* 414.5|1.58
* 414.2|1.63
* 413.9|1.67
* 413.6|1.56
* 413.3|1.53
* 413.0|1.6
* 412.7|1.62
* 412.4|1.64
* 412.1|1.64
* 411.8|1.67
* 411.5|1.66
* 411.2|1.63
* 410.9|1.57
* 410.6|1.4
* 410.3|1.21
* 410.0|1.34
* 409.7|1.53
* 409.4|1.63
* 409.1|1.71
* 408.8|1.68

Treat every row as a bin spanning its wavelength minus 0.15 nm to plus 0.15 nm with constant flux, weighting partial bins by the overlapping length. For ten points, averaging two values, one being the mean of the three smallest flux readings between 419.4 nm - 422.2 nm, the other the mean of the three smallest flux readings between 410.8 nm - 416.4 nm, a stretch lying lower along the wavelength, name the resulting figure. 1.56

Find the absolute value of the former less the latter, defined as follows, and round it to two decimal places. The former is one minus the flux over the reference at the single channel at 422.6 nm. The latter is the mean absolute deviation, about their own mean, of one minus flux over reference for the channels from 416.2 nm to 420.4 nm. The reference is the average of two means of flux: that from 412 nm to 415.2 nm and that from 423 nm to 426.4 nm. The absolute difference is 0.11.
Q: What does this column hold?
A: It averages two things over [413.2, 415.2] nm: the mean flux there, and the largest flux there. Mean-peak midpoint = 1.65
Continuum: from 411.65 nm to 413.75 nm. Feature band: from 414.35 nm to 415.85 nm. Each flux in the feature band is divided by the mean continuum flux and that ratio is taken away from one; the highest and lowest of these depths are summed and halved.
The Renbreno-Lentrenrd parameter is -0.01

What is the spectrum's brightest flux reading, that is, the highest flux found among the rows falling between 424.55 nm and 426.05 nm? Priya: 1.61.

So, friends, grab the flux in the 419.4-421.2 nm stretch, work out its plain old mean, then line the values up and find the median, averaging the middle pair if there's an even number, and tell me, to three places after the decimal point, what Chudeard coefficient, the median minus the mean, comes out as -0.008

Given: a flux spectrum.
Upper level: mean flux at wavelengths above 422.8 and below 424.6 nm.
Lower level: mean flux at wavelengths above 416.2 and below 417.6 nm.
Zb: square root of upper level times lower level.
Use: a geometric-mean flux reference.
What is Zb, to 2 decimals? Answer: 1.59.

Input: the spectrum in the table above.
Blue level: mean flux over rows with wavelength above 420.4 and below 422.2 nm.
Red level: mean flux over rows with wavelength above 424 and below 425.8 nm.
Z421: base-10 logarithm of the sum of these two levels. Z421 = 0.507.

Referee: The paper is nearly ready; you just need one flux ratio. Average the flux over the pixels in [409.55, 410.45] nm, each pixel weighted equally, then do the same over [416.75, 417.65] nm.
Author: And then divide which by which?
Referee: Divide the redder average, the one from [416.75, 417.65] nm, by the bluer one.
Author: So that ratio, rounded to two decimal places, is 1.17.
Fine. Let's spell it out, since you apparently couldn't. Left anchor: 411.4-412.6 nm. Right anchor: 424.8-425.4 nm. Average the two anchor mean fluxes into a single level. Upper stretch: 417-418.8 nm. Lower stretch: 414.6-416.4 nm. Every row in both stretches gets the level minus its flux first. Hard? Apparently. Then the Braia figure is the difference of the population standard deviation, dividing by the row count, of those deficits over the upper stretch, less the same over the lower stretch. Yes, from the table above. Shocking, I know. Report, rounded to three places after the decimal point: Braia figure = -0.013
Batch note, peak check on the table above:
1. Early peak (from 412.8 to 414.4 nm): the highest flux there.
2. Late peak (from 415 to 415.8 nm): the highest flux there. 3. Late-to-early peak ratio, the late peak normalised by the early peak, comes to 1.01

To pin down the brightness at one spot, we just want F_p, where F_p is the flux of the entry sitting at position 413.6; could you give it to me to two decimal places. 1.56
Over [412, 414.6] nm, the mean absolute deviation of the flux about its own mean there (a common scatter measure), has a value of 0.04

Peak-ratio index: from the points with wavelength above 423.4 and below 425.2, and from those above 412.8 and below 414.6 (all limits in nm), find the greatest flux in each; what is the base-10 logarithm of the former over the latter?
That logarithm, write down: -0.021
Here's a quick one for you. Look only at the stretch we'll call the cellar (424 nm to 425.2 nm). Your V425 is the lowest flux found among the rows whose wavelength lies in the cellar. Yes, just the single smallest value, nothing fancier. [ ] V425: 1.53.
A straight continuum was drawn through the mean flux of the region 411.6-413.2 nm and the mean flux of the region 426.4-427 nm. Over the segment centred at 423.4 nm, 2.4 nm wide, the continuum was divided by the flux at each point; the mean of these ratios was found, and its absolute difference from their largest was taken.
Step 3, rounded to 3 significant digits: 0.108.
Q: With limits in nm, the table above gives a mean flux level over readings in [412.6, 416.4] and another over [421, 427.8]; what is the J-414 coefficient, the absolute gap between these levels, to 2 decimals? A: 0.06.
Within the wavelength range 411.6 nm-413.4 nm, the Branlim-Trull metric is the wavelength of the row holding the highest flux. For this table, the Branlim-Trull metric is 411.8 nm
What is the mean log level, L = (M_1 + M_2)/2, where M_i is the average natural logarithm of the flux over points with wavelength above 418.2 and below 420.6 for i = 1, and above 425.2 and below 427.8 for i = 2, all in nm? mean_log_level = 0.446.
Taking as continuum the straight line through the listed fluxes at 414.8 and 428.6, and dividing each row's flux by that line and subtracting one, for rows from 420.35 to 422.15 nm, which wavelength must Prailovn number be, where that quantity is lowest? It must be 420.5 nm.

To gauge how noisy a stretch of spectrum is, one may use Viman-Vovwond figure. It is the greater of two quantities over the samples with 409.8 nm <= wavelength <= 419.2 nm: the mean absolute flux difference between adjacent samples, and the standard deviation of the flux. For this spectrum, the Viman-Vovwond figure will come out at 0.10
